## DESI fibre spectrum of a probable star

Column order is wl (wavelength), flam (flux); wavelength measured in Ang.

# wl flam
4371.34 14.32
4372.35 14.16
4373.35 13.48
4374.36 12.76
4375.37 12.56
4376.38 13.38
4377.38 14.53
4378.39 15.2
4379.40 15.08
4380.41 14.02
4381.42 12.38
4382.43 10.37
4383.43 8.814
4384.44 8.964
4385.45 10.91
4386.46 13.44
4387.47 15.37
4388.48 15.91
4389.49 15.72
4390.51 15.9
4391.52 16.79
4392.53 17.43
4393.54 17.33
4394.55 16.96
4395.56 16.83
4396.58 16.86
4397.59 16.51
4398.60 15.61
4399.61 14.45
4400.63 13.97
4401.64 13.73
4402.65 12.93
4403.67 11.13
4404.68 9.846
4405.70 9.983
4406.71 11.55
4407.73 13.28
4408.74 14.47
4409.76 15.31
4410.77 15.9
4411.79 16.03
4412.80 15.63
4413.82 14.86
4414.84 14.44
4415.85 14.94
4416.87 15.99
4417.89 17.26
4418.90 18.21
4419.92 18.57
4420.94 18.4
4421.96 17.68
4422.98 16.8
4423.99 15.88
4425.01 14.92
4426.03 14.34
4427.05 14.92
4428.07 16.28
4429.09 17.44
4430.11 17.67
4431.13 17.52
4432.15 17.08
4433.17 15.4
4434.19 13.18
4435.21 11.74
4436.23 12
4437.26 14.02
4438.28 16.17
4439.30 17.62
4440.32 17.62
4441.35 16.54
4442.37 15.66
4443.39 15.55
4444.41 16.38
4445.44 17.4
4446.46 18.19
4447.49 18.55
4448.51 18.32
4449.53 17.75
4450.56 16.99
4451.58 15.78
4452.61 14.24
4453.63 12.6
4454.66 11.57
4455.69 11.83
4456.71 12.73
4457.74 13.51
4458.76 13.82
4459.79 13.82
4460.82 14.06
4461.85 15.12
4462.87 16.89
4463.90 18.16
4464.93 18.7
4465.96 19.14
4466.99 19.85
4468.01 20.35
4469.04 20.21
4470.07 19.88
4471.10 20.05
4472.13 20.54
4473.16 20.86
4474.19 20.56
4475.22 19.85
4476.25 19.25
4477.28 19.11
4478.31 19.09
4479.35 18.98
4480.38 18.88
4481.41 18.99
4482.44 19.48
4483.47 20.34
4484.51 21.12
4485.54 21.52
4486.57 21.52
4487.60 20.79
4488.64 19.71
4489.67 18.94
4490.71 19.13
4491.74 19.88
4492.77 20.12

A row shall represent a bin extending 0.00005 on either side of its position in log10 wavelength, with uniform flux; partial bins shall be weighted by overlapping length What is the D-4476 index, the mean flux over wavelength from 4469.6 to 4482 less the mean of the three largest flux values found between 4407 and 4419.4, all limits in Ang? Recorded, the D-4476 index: 2.5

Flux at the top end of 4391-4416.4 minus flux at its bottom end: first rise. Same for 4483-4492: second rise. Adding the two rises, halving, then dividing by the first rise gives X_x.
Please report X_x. 0.62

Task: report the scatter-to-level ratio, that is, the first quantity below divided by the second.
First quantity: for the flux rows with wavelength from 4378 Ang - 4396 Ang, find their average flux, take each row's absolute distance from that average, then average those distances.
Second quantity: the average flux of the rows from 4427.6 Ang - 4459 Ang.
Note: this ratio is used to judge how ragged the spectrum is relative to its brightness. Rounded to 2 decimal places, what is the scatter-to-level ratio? 0.15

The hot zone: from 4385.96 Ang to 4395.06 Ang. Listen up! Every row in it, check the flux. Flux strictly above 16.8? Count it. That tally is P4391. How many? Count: 3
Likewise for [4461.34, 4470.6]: 8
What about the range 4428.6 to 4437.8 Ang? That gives 4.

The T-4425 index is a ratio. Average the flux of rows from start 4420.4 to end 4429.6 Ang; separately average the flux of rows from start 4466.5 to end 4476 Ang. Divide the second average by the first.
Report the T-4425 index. 1.2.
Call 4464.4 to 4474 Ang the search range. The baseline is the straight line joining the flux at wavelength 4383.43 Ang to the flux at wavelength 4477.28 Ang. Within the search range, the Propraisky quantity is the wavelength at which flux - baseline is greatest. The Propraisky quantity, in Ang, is 4468.01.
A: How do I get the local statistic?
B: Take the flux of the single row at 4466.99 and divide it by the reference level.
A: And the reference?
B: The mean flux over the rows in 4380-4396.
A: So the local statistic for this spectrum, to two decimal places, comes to 1.40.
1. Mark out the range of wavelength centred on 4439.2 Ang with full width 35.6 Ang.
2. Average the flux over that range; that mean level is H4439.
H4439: 15.7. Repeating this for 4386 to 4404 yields 15.4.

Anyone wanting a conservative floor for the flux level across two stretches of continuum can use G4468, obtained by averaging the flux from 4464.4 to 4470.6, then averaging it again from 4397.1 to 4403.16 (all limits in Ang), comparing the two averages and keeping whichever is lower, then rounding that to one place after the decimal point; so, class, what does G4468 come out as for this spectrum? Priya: 14.5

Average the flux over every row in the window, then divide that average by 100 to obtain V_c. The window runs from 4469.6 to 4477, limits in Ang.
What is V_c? 0.201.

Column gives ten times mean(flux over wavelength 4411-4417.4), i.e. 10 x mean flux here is 153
